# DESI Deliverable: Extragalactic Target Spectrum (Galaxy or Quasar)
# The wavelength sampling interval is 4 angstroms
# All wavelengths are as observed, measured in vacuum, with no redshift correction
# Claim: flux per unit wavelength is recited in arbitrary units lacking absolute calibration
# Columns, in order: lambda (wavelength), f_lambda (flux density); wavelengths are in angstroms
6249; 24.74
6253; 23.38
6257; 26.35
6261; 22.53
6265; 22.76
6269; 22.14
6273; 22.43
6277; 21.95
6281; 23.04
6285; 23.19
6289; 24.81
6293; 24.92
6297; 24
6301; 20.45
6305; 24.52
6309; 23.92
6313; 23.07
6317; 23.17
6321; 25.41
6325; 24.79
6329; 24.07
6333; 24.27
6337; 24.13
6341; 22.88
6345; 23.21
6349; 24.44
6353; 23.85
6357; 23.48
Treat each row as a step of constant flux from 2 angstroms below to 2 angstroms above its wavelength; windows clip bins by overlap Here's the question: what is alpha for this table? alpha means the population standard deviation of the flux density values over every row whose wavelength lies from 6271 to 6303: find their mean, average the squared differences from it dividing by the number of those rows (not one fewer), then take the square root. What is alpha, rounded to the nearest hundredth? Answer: 1.41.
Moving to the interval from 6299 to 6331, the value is 1.42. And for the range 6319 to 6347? 0.80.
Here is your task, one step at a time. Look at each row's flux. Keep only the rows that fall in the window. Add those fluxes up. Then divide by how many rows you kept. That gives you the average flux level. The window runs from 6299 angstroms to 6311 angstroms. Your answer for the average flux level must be 23.0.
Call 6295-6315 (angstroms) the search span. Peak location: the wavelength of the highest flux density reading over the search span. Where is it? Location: 6305 angstroms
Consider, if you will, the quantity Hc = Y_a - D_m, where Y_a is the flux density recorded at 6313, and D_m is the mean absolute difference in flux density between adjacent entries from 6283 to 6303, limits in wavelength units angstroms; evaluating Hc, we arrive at 21.5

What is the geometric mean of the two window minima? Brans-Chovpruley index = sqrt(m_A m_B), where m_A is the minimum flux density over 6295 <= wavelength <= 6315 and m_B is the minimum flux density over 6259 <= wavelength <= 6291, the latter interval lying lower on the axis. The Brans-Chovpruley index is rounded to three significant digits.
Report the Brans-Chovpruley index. 21.2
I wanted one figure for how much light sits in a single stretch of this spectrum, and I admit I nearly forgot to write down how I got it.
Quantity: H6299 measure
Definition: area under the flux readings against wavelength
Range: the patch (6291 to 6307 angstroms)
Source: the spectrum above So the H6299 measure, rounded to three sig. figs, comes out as 376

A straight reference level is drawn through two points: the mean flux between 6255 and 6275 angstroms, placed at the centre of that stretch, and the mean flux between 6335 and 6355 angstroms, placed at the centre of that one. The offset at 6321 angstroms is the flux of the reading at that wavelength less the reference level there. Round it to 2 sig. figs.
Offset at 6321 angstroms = 1.8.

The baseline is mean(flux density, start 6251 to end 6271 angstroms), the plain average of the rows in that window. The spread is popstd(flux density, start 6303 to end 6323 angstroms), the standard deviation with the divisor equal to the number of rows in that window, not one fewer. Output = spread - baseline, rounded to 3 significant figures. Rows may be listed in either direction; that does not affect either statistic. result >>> -22.6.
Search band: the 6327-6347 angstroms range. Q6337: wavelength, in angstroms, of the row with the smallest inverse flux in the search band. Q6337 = 6333 angstroms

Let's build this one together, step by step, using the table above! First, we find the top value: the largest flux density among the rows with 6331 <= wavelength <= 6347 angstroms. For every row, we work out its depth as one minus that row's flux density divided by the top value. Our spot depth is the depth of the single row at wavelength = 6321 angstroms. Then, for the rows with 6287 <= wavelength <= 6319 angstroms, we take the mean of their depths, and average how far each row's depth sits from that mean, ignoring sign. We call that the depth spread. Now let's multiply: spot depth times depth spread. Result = -0.0020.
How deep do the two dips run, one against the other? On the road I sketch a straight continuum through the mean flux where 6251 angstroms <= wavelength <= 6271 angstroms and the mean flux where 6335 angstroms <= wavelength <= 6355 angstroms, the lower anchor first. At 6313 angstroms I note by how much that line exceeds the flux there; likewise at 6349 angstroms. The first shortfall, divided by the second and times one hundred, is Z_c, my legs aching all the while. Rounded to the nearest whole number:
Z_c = -73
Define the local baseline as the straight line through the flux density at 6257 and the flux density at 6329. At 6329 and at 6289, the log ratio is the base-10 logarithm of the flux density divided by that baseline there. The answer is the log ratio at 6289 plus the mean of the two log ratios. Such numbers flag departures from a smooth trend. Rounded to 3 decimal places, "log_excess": -0.014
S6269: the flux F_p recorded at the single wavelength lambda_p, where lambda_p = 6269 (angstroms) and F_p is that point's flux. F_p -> 22.14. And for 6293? 24.92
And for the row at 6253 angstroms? 23.38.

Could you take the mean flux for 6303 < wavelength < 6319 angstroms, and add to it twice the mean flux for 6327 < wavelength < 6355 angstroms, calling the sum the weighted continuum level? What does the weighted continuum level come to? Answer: 71.3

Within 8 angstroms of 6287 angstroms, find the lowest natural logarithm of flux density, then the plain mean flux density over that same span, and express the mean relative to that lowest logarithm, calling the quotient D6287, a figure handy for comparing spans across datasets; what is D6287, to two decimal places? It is 7.65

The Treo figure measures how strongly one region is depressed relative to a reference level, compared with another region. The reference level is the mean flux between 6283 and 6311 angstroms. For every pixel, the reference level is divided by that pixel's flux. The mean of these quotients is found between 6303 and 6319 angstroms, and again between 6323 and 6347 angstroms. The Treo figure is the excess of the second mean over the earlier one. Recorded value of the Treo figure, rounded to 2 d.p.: -0.01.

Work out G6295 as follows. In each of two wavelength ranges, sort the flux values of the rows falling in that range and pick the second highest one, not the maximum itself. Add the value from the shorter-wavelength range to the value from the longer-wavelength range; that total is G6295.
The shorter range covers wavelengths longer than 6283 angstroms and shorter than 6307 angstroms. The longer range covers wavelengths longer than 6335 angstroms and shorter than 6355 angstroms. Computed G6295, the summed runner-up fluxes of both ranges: 48.9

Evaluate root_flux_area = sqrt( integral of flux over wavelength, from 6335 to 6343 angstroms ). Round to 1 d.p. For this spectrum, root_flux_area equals 13.7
